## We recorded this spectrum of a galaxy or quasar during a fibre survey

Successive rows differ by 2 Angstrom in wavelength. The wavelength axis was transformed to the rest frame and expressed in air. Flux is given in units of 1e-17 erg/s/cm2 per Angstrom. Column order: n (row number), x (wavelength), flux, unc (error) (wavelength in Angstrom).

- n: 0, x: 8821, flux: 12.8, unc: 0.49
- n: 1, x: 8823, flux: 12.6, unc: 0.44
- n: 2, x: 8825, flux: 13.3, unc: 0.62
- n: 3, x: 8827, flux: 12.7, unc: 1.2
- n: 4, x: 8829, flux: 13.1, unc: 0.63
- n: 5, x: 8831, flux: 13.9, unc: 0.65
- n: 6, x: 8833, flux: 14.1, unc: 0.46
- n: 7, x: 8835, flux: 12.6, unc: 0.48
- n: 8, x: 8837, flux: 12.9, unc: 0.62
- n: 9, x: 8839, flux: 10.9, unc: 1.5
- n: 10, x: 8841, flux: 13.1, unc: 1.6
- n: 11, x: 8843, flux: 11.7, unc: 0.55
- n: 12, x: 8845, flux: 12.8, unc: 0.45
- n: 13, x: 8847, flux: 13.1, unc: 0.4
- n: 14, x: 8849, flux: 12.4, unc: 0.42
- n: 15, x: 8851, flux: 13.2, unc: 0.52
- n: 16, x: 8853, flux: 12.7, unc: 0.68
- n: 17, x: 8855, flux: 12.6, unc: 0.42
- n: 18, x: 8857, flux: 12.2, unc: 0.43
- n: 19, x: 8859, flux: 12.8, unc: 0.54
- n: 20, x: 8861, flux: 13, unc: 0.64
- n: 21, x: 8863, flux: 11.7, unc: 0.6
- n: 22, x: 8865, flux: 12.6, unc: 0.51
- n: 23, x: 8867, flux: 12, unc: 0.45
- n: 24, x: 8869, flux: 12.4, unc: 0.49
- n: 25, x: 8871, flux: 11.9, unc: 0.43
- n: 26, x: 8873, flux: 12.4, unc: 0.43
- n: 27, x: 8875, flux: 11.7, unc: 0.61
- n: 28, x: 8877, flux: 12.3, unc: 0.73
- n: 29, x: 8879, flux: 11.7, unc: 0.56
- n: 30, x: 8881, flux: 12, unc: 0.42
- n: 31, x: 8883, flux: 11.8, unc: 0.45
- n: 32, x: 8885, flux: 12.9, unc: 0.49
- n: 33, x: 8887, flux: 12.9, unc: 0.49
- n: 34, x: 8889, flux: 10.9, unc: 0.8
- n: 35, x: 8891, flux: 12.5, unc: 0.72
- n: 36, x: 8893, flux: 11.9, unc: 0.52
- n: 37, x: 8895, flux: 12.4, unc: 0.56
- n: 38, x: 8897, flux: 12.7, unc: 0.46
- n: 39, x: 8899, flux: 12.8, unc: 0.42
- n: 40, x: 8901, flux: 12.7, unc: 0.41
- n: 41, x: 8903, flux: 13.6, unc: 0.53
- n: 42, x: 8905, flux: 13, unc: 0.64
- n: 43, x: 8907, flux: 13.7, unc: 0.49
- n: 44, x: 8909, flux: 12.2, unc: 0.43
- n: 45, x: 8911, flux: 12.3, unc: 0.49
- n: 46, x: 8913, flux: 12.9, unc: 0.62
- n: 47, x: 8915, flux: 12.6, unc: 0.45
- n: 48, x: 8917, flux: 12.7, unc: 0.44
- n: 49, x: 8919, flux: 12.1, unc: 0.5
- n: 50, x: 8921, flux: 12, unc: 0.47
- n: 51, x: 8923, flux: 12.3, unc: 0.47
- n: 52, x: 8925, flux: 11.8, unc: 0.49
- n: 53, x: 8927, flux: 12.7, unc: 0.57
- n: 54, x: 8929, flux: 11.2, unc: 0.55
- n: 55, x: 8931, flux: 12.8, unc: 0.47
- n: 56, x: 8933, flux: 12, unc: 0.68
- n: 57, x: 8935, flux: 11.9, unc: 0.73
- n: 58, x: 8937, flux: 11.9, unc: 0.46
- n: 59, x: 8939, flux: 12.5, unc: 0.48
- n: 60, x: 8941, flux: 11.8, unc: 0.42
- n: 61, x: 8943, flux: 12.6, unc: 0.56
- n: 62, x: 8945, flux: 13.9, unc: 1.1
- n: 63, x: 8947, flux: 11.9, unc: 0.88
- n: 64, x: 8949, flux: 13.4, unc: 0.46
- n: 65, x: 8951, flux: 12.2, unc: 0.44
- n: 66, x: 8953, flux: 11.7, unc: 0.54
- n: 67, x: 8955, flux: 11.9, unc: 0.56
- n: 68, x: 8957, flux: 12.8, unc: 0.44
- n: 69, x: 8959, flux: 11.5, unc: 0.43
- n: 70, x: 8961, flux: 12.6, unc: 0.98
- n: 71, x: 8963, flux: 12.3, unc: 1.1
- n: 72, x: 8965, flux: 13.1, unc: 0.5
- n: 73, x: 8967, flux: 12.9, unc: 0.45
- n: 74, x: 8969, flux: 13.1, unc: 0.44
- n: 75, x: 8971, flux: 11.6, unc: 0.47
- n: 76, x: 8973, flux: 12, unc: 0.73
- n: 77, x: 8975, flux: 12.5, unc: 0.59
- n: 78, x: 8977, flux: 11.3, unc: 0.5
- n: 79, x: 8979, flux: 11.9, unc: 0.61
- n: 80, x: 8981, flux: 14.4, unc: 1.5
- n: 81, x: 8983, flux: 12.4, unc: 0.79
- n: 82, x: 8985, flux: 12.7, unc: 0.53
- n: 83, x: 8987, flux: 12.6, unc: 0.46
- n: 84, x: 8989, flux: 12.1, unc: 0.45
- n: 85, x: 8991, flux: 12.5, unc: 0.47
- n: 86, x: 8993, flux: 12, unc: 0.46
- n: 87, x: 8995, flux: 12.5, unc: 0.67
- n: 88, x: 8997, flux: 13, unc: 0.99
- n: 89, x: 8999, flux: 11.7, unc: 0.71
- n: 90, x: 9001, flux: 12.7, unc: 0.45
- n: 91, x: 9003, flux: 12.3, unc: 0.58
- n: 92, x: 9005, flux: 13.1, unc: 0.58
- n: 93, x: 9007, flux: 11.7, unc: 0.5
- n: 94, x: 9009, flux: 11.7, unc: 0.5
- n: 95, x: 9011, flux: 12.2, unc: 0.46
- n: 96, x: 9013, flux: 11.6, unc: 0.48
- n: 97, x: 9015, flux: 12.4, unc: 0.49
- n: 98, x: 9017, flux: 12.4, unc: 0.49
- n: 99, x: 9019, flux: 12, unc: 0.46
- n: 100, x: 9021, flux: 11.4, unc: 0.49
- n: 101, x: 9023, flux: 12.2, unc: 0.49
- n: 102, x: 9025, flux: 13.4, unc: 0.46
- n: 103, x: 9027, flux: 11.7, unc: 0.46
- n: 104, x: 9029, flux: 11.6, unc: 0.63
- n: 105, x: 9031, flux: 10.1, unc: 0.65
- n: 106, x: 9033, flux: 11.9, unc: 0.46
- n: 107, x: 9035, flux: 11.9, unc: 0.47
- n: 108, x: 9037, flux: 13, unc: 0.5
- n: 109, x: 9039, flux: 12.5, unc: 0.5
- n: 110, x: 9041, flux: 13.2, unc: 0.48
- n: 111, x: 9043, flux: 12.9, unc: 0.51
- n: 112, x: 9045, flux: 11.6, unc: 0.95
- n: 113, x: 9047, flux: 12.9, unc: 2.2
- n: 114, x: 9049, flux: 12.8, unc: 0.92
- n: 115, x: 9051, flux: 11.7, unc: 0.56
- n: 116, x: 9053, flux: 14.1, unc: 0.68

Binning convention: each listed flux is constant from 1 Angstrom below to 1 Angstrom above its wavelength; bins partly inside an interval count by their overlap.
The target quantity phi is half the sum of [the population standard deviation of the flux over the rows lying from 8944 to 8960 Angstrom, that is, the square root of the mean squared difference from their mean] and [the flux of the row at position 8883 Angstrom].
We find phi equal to 6.30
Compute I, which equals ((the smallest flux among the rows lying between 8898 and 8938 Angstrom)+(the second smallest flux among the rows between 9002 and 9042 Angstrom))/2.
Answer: 11.3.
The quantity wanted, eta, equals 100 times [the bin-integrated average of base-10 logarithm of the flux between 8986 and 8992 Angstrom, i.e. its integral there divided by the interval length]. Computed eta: 109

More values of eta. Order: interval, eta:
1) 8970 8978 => 107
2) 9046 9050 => 111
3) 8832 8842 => 110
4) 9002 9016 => 108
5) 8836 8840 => 107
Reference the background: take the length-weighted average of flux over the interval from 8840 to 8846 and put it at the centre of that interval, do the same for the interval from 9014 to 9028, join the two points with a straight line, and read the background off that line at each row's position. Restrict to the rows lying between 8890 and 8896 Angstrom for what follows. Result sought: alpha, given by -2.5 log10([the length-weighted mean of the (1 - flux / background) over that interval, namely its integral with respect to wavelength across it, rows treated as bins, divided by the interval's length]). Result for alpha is 4.6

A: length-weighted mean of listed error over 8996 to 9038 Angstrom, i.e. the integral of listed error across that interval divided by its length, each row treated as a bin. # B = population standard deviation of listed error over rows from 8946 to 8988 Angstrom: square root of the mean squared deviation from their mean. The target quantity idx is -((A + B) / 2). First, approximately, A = 0.538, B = 0.27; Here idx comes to -0.40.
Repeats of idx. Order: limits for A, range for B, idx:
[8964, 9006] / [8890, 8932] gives -0.35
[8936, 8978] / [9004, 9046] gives -0.35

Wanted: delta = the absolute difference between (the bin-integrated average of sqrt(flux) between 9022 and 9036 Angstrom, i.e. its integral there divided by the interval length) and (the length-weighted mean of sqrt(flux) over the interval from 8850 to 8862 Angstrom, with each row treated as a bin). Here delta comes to 0.13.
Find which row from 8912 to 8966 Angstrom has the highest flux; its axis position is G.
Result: 8945 Angstrom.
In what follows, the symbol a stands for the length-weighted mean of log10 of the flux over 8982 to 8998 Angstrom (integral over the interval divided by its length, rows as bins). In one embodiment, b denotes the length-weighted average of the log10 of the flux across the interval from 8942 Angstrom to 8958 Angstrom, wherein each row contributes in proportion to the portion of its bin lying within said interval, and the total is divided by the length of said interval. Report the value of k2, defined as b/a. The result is 1.00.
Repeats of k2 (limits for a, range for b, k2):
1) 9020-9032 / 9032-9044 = 1.03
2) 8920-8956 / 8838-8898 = 1.00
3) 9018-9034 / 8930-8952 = 1.02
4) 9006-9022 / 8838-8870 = 1.02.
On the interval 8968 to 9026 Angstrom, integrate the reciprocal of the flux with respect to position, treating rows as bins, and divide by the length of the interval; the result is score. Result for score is 0.0814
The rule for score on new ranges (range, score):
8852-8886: 0.0816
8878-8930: 0.0809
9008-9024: 0.0835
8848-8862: 0.0788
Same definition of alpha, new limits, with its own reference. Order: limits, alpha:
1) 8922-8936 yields 4.1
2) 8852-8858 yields 7.6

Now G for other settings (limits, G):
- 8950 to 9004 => 8981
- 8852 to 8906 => 8903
